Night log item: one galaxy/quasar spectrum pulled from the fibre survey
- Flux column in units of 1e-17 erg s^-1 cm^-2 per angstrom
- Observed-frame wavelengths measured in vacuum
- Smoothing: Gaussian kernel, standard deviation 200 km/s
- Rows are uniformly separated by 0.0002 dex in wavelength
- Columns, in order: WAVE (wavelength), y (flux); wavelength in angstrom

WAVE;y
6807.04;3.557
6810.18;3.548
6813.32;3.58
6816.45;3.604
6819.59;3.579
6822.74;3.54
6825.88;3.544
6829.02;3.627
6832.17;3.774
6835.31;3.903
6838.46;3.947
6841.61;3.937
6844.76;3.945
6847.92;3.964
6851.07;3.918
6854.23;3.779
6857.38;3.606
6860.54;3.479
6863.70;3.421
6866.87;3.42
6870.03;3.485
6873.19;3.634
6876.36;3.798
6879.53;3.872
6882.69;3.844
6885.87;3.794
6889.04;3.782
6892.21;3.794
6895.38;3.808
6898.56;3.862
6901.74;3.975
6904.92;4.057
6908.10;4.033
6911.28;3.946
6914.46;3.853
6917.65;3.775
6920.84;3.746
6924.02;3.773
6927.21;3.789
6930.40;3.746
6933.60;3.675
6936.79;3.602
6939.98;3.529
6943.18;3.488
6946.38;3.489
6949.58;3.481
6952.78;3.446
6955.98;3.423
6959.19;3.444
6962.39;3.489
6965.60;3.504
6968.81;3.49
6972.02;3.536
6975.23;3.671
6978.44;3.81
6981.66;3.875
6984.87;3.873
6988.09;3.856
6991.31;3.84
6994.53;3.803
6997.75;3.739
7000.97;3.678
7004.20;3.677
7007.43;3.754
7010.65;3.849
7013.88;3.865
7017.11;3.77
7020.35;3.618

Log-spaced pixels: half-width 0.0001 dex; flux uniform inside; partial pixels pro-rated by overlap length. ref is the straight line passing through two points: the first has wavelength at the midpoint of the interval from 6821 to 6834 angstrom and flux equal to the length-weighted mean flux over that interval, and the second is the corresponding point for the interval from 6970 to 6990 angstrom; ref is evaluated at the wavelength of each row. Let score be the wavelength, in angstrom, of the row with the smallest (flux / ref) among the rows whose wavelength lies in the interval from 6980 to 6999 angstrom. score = 6997.75 angstrom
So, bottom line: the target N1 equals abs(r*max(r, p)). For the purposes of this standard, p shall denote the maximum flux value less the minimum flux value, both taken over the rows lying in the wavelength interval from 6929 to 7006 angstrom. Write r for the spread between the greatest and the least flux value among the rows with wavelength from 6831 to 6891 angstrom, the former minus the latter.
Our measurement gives 0.296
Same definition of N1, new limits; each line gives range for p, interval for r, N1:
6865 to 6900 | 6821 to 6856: 0.192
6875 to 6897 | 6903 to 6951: 0.332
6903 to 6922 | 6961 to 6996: 0.149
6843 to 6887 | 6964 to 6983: 0.209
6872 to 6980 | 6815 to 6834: 0.148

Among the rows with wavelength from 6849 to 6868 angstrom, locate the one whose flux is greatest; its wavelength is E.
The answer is 6851.07 angstrom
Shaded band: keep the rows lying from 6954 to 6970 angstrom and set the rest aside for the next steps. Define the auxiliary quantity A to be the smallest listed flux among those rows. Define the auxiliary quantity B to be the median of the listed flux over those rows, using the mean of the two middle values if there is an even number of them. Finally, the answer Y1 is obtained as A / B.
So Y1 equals 0.981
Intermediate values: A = 3.423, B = 3.5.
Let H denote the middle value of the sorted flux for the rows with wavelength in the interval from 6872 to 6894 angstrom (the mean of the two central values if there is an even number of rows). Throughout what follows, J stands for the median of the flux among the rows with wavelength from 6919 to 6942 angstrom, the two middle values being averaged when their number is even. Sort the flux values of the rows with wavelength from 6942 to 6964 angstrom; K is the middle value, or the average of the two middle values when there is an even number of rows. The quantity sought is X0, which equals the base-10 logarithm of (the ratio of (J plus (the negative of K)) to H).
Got -1.2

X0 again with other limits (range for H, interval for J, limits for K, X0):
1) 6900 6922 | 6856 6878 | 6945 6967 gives -3.0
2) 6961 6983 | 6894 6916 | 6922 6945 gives -1.1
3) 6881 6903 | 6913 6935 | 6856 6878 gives -1.1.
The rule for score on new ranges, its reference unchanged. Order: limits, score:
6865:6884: 6866.87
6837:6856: 6854.23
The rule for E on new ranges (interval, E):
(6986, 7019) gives 7013.88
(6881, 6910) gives 6904.92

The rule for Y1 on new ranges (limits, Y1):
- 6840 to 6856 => 0.960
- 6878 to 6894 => 0.997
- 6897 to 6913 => 0.972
